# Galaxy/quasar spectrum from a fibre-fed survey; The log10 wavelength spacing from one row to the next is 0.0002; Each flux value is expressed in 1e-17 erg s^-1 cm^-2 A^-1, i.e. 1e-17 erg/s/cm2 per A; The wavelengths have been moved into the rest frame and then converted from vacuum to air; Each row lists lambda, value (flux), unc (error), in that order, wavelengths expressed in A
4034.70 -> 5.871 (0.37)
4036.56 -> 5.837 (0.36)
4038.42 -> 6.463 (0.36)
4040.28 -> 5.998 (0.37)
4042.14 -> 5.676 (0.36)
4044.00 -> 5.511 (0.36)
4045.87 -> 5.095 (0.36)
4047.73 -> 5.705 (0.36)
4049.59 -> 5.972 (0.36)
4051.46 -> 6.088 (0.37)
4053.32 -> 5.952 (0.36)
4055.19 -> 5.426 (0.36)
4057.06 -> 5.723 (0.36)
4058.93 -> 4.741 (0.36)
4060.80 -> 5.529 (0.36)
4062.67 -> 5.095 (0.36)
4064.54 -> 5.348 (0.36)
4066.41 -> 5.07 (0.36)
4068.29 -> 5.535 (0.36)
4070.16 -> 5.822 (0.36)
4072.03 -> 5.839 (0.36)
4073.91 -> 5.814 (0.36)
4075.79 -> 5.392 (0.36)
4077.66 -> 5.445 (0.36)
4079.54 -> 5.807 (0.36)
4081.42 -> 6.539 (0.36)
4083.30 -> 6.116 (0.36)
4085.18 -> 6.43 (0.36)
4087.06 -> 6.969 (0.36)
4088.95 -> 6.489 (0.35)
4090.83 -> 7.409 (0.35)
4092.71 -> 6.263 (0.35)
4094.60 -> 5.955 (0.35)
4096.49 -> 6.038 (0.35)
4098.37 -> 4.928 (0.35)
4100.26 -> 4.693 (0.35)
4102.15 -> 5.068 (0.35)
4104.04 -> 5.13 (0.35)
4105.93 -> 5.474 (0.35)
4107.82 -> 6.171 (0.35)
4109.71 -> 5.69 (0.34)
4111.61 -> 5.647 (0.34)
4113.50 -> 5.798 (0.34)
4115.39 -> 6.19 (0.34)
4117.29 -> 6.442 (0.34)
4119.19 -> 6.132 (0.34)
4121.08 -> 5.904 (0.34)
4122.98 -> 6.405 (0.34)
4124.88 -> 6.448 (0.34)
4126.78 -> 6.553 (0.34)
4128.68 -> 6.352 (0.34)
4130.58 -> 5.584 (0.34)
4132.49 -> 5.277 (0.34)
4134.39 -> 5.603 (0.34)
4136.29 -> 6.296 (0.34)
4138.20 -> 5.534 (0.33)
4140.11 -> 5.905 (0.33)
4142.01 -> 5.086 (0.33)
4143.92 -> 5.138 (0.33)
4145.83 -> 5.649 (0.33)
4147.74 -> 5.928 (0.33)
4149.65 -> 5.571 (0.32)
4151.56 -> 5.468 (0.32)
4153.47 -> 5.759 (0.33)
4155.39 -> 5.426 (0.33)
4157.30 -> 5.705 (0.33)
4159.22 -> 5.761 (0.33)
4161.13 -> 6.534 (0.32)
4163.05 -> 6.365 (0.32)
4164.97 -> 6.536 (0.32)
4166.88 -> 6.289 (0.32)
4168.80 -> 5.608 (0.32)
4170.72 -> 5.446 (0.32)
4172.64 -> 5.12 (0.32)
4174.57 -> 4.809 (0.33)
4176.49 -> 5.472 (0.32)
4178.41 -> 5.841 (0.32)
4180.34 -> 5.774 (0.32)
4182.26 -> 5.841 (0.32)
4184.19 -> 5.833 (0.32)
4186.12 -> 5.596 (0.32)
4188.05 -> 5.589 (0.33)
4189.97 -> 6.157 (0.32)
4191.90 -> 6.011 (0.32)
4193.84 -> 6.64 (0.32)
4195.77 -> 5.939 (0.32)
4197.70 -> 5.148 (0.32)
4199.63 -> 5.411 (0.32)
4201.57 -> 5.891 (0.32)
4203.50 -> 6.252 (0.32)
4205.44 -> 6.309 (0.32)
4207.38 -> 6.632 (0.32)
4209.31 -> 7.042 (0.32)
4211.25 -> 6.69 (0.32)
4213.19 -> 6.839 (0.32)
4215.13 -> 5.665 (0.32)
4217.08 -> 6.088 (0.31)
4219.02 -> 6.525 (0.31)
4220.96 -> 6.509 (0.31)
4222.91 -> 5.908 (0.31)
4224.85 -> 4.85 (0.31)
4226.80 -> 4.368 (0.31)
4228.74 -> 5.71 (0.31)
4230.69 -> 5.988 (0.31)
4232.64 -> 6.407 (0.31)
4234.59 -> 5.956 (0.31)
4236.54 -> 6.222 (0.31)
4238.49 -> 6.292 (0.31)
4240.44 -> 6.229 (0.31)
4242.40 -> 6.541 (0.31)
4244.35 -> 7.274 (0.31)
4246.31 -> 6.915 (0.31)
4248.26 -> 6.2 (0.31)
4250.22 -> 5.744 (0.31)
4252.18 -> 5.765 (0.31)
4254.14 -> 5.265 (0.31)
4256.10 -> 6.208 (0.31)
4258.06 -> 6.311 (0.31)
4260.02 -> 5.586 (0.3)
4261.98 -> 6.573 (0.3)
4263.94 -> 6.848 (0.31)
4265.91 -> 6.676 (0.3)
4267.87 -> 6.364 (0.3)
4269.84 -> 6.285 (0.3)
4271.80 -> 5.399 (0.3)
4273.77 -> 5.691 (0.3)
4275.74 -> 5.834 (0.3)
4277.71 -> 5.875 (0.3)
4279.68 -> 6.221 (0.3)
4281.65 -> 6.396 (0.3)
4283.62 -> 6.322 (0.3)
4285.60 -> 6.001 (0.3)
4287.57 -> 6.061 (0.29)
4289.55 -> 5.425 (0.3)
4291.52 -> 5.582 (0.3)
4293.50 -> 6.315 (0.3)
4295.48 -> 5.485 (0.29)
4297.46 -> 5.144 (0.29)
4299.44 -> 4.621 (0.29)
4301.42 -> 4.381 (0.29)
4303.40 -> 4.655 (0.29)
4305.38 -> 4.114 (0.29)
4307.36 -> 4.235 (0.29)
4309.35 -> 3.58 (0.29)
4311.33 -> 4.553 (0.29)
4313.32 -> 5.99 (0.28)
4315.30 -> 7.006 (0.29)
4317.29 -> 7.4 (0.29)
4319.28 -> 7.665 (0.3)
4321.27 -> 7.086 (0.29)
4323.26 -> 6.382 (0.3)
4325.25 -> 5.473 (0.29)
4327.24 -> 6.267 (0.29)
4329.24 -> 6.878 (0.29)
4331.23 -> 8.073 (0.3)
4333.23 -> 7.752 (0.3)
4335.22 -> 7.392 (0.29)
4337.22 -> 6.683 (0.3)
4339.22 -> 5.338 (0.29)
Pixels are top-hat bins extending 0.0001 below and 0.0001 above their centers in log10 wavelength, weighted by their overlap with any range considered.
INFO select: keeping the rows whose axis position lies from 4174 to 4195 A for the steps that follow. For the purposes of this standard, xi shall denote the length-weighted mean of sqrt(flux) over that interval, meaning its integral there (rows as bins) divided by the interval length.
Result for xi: 2.407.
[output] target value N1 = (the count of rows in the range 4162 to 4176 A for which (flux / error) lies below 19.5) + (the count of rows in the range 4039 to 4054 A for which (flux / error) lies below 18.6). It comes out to 12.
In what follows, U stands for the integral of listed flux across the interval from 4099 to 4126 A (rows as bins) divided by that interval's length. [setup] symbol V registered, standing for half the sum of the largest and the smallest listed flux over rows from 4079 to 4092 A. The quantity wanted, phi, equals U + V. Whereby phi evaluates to 12.4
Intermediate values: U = 5.79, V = 6.6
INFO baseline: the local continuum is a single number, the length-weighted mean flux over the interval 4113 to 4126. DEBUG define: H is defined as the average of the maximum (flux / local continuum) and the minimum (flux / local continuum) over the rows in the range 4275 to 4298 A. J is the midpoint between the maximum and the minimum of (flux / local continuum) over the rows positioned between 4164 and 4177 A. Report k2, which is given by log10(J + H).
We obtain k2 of 0.266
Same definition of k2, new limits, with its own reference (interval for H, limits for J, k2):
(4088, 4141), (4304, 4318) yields 0.269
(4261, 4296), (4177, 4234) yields 0.280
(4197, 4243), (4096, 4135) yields 0.261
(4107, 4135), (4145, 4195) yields 0.273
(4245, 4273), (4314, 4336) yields 0.316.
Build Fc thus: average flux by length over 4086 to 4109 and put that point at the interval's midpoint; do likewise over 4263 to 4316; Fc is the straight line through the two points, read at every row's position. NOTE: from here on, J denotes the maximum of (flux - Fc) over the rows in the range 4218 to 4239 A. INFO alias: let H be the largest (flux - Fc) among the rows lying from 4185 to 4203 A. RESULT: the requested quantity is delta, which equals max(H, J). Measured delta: 0.9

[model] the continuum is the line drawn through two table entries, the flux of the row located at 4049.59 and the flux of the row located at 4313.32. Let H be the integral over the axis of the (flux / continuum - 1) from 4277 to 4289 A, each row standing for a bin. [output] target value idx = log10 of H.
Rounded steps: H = 0.3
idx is -0.56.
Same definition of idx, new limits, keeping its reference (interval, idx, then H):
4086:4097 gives 0.02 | 1.0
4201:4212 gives -0.03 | 0.9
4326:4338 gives 0.36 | 2.3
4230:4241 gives -0.43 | 0.4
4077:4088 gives -0.31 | 0.5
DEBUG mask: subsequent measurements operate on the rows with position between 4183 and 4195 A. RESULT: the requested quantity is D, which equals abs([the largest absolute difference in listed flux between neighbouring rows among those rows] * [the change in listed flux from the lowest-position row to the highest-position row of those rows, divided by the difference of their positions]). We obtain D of 0.053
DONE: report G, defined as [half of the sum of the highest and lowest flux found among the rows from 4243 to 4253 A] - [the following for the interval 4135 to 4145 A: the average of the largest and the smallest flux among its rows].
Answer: 0.8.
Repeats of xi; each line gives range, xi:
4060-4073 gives 2.337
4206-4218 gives 2.545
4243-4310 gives 2.393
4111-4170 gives 2.428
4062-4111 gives 2.403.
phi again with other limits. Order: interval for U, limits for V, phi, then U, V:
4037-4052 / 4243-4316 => 11.2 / 5.81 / 5.4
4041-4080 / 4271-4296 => 11.4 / 5.55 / 5.9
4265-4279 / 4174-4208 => 11.7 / 6.02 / 5.7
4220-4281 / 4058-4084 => 11.7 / 6.07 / 5.6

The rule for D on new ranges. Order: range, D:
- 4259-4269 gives 0.098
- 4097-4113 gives 0.038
